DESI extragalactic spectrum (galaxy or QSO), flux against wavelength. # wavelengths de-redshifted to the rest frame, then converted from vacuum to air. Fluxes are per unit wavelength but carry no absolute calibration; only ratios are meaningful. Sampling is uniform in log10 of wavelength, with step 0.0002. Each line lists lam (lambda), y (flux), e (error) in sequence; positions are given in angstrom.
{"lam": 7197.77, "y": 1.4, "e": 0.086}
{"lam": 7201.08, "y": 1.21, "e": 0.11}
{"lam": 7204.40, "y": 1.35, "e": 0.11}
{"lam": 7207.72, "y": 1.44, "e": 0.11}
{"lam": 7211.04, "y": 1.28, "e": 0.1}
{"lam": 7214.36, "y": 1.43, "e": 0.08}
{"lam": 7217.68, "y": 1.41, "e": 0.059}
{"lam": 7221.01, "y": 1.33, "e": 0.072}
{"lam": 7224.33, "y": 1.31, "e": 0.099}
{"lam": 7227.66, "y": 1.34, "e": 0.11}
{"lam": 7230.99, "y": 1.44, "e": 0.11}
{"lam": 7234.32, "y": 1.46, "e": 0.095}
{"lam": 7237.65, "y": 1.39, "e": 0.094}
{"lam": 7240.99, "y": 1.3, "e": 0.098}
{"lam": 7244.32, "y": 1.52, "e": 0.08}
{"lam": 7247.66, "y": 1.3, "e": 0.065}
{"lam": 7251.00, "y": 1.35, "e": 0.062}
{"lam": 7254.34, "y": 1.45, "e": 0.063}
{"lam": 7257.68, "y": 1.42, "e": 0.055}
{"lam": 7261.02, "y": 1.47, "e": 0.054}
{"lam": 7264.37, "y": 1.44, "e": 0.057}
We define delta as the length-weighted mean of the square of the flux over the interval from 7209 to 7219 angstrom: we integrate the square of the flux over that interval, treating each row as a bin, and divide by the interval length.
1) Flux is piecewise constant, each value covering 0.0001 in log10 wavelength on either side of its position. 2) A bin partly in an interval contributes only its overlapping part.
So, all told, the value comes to 1.90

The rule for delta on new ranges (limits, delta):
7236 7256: 1.92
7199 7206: 1.66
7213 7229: 1.86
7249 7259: 1.97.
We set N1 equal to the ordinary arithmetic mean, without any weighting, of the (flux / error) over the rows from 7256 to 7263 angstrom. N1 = 27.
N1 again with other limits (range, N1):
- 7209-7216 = 15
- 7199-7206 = 12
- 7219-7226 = 16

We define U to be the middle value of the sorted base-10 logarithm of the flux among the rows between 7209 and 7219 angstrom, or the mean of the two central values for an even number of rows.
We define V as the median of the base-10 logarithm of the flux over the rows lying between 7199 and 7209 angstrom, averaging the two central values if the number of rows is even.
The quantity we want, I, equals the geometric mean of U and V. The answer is 0.139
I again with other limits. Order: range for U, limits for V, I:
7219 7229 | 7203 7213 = 0.127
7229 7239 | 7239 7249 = 0.134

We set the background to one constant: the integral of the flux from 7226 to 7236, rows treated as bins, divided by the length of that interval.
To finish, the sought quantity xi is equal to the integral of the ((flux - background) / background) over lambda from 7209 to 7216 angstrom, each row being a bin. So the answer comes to -0.27 angstrom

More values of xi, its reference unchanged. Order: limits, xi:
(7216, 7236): -0.45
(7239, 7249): -0.26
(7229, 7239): 0.10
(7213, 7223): -0.19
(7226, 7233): -0.10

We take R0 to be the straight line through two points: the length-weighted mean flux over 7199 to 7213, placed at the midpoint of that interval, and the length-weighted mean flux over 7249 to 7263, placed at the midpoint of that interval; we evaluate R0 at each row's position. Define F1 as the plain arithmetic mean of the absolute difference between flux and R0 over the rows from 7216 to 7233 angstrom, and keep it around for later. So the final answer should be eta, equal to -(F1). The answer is -0.046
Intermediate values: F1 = 0.046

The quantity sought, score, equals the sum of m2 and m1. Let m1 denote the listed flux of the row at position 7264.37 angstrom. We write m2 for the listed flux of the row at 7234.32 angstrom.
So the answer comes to 2.90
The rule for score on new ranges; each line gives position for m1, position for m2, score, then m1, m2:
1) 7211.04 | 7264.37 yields 2.72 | 1.28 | 1.44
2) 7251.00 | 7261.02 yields 2.82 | 1.35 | 1.47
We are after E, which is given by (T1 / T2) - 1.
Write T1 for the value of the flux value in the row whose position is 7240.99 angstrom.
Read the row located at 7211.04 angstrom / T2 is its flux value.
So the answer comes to 0.02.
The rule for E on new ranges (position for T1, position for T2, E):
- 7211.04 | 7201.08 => 0.06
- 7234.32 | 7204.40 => 0.08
